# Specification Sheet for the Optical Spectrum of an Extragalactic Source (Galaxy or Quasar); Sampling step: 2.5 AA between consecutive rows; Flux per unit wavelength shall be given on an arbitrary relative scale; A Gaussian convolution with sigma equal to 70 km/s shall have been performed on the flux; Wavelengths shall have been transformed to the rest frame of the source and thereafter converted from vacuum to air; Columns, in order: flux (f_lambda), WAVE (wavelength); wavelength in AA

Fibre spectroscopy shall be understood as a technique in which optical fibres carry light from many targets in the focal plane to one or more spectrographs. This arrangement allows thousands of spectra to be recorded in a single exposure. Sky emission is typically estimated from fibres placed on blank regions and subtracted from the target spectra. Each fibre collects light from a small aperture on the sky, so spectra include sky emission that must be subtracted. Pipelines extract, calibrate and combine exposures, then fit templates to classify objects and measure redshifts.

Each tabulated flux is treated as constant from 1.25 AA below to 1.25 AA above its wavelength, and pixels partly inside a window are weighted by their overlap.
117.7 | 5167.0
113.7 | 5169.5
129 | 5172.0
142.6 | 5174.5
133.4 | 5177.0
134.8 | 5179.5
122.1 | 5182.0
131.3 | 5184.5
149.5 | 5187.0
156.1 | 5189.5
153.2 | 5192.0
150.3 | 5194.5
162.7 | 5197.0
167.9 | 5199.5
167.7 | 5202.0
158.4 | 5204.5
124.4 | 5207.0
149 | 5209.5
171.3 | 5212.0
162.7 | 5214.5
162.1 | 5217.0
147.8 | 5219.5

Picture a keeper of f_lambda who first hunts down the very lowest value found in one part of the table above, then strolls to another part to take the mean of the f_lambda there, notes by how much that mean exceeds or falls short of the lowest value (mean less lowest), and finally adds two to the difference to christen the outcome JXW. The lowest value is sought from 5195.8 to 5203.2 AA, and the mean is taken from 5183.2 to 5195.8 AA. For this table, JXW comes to -13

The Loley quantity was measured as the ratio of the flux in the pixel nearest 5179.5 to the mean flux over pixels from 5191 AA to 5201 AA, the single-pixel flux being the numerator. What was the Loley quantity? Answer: 0.85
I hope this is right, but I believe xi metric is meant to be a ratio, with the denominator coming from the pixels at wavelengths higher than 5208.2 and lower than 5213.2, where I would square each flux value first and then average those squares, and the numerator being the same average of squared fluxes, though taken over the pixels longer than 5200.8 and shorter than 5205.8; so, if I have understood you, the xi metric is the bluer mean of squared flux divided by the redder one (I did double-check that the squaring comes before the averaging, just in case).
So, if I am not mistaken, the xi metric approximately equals 1.03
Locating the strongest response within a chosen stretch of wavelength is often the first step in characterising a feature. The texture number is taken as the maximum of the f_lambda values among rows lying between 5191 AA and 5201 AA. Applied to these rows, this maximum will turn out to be 167.9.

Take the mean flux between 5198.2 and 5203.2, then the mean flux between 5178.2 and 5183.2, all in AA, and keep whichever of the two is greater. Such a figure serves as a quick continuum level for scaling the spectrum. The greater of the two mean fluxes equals 168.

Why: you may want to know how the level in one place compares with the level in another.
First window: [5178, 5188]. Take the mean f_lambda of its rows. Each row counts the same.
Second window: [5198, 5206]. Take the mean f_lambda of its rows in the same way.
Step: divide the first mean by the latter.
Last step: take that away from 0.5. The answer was -0.32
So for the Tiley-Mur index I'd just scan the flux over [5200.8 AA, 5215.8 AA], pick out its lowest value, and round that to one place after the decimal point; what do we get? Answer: 124.4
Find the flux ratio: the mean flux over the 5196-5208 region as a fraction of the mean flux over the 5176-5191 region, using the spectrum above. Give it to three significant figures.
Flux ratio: 1.13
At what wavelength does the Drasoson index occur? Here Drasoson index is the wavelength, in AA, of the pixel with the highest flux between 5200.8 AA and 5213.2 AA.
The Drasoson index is 5212.0 AA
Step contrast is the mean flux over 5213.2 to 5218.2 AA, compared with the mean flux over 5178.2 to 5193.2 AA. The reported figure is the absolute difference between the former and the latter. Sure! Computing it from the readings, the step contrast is 21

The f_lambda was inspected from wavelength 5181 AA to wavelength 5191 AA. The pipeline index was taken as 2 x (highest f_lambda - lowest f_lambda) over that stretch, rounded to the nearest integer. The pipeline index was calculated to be 68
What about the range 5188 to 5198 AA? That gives 25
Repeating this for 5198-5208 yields 87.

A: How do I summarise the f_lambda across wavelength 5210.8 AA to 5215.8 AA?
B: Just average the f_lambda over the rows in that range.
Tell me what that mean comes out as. 167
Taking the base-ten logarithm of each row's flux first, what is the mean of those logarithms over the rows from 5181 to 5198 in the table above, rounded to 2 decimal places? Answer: 2.16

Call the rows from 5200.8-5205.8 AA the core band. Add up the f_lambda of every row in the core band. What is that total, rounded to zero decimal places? 326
